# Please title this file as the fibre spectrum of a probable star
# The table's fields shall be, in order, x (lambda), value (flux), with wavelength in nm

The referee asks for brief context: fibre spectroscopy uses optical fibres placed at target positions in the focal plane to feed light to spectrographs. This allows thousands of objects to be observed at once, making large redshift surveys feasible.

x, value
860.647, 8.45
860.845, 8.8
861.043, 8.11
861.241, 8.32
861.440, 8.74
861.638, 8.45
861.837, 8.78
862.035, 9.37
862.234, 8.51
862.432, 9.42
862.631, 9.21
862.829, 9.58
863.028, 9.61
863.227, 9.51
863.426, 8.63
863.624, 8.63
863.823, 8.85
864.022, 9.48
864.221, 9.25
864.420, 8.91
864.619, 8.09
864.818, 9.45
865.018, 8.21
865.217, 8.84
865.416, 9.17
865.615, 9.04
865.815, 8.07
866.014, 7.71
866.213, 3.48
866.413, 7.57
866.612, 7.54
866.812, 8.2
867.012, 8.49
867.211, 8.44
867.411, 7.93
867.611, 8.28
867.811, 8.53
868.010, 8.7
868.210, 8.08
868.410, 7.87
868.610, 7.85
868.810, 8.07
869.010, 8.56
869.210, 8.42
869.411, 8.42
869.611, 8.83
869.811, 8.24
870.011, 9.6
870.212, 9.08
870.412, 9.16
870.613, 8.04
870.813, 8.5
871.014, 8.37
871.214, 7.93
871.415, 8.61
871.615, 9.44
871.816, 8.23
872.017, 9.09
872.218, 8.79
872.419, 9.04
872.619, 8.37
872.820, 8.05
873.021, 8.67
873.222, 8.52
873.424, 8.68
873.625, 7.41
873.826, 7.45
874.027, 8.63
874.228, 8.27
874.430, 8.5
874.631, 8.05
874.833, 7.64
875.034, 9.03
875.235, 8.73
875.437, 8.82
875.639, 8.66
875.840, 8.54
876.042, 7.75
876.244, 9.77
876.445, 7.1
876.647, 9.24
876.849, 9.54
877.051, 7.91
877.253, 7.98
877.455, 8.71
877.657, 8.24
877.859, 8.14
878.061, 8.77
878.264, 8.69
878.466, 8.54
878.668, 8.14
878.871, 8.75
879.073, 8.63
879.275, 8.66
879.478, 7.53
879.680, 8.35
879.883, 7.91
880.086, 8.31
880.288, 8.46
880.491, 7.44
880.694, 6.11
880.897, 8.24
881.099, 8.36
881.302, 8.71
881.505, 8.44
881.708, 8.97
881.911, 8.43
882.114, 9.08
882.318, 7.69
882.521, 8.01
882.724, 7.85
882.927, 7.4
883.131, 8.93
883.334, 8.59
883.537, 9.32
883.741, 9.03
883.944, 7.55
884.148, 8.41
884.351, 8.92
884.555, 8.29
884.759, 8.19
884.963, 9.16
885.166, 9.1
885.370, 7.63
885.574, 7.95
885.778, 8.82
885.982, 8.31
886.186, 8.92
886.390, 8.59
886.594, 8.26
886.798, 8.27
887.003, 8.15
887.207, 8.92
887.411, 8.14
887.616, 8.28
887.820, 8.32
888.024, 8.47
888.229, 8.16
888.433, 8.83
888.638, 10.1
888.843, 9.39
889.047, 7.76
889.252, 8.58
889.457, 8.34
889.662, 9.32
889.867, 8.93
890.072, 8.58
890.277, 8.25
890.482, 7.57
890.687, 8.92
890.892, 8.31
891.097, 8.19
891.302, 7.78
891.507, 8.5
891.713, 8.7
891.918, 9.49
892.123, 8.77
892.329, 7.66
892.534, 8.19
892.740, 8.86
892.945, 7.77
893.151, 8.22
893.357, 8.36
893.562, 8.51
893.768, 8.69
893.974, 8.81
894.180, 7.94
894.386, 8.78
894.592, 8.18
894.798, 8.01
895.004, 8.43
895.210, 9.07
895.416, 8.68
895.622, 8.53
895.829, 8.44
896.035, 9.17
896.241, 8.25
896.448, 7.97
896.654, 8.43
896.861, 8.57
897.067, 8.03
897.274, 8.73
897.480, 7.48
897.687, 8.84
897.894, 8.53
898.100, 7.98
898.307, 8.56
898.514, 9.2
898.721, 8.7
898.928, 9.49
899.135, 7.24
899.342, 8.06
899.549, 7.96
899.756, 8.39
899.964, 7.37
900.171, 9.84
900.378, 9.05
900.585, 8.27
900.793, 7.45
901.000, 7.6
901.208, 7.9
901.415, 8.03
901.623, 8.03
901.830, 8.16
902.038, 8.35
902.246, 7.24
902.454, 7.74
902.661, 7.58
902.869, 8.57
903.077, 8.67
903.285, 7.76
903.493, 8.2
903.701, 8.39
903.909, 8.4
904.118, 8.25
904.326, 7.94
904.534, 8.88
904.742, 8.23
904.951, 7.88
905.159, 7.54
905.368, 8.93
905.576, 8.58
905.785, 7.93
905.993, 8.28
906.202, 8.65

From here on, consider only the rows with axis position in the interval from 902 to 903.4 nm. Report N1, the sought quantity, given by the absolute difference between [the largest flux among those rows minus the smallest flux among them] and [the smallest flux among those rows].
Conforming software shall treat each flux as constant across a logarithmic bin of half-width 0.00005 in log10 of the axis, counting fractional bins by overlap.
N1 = 5.8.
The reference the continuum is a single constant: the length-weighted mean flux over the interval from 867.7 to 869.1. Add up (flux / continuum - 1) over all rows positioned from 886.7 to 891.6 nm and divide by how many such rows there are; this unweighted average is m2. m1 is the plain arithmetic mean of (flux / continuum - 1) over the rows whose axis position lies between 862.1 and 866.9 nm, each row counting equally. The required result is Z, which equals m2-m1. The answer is -0.005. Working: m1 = 0.037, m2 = 0.032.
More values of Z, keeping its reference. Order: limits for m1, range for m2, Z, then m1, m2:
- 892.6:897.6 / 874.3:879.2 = 0.010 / 0.021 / 0.031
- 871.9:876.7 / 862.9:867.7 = -0.007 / 0.026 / 0.019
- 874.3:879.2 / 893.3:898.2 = -0.007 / 0.031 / 0.024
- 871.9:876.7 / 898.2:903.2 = -0.027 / 0.026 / -0.001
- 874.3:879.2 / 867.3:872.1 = 0.000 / 0.031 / 0.031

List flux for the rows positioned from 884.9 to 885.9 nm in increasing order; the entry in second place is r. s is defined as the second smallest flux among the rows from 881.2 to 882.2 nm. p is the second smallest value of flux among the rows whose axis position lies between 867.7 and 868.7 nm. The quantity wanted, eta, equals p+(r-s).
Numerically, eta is 7.4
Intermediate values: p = 7.87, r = 7.95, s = 8.44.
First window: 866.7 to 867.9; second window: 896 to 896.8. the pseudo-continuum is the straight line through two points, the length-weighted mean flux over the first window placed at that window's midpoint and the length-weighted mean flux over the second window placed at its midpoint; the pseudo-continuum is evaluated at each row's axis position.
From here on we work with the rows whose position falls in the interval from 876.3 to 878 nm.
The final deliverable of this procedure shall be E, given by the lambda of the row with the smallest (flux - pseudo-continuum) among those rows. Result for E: 876.445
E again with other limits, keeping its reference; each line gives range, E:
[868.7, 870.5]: 868.810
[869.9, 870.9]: 870.613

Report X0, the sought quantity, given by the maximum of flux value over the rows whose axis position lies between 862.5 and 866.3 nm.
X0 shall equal 9.61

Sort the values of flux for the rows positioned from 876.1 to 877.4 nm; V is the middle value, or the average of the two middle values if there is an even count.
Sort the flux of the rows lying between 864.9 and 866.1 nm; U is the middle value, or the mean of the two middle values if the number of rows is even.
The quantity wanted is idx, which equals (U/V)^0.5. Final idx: 1.00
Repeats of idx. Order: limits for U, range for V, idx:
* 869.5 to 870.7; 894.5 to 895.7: 1.03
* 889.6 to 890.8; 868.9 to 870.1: 1.02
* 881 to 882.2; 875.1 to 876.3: 0.99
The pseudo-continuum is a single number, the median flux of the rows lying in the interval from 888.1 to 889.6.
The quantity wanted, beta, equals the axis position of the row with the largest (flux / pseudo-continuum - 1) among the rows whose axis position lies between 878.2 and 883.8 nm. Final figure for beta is 883.537 nm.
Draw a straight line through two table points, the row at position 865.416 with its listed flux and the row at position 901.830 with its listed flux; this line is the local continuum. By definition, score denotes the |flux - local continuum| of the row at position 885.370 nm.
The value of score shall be 1.0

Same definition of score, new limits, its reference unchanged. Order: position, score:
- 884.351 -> 0.3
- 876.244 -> 0.9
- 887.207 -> 0.4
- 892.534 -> 0.2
